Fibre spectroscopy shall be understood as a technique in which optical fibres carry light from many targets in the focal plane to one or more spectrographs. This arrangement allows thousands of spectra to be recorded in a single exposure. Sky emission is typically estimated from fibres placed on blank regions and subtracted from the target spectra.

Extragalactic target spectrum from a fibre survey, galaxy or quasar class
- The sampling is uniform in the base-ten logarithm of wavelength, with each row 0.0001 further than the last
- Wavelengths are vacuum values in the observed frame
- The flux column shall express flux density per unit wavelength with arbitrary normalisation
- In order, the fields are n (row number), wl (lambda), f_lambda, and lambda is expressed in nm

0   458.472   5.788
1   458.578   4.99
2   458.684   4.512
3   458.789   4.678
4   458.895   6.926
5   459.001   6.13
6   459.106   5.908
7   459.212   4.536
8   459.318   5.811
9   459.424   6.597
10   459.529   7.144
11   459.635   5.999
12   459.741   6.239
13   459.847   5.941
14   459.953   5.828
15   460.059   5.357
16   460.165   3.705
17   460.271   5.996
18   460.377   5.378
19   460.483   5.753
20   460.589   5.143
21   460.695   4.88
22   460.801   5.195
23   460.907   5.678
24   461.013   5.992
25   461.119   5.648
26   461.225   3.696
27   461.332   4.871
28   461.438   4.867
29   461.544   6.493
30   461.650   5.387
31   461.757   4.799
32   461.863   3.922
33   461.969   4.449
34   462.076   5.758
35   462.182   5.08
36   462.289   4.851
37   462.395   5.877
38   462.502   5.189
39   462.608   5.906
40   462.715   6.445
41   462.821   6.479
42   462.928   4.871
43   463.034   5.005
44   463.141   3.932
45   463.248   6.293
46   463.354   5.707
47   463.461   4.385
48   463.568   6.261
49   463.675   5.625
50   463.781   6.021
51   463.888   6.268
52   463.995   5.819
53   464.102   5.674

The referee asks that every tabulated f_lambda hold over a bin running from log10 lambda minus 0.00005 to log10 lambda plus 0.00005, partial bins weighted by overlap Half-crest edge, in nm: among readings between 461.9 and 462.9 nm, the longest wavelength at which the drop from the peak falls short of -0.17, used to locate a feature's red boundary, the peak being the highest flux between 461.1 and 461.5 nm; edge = 462.821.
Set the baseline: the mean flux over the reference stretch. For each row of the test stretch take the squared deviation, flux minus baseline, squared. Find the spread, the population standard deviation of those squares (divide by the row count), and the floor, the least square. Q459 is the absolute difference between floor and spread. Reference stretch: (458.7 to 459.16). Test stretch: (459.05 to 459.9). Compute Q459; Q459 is 0.7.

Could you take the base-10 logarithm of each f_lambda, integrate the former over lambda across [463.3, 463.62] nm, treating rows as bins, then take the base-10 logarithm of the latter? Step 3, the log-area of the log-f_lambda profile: -0.630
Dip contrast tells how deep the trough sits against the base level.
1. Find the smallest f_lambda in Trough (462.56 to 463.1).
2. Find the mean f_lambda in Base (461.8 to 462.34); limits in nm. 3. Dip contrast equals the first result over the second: 1.01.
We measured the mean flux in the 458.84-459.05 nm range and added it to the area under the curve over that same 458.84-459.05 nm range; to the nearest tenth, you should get 7.9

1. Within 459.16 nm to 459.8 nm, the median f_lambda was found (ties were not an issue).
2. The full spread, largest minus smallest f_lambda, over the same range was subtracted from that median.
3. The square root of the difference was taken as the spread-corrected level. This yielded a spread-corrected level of 1.87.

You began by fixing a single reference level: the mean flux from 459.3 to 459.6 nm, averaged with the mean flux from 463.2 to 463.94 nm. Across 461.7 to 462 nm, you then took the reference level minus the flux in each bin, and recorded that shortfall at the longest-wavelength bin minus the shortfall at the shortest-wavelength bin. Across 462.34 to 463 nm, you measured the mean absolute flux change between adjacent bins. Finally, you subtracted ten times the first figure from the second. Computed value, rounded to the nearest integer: -3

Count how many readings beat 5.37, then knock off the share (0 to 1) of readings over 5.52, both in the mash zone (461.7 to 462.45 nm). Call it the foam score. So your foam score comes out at 1.7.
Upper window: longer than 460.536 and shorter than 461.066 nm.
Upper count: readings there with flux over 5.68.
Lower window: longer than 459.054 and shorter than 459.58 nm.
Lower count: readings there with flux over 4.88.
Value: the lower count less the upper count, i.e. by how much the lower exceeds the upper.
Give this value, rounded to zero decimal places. 3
